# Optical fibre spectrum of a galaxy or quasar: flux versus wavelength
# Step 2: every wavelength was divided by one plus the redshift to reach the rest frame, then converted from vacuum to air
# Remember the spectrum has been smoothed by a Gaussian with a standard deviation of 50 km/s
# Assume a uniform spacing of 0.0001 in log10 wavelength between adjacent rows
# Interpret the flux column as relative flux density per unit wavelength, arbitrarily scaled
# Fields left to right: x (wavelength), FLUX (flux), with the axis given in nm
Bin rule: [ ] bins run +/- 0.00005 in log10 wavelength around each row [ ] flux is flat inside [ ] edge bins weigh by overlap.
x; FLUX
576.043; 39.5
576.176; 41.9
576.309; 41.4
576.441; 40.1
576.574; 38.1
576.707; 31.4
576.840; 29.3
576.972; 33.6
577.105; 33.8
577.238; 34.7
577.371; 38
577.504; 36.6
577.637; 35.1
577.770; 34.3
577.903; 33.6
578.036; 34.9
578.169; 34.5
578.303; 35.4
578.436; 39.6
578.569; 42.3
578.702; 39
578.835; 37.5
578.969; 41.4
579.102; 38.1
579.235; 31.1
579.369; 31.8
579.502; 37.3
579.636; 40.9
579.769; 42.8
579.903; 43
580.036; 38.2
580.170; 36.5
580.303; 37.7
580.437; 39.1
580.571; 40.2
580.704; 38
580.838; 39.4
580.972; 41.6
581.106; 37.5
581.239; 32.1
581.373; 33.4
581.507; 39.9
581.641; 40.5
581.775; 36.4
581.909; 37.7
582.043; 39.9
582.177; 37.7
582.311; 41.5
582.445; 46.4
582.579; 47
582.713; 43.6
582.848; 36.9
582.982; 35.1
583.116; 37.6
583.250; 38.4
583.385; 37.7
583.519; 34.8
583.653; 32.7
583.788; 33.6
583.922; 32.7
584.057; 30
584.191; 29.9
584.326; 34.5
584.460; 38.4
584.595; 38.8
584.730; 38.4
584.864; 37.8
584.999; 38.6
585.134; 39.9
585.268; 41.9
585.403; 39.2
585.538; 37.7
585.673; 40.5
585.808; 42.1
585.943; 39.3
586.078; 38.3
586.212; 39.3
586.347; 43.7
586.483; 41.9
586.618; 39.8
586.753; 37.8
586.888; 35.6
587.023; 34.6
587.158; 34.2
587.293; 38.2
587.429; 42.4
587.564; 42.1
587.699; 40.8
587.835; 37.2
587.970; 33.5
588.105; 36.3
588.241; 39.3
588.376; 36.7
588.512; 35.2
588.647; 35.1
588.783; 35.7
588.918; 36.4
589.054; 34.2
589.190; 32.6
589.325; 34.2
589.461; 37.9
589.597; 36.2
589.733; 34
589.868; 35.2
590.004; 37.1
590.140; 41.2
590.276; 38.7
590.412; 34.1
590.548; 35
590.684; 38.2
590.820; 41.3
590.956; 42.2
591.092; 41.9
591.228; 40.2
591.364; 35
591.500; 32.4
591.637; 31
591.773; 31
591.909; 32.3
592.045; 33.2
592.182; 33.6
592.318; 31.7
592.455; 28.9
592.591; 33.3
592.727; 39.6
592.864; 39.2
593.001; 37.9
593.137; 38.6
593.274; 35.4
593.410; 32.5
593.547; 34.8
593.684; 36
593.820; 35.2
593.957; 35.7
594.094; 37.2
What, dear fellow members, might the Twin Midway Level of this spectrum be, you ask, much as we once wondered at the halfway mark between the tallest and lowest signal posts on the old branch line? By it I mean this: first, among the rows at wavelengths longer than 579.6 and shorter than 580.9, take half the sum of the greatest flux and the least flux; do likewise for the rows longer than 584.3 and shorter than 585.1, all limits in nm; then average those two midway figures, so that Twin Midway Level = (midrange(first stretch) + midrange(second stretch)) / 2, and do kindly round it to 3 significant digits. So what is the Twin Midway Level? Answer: 38.2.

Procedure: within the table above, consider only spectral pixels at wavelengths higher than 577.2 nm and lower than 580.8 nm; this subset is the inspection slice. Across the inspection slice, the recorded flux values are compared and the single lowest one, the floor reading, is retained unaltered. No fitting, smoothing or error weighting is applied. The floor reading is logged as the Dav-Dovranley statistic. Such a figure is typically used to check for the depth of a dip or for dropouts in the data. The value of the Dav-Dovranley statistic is 31.1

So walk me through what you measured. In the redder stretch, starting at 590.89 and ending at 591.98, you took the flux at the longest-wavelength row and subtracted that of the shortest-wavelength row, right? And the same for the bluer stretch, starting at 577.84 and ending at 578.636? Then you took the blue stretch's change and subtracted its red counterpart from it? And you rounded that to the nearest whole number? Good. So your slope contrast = 19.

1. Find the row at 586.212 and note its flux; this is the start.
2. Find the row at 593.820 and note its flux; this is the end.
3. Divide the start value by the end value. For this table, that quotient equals 1.12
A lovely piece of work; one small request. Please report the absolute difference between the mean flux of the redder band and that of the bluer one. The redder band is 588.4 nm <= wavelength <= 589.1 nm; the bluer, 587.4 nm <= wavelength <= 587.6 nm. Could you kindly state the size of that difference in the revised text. 7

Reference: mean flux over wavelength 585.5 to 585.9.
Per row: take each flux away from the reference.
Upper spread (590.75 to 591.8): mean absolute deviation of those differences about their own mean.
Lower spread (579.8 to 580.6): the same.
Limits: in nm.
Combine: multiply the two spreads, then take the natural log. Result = 2.0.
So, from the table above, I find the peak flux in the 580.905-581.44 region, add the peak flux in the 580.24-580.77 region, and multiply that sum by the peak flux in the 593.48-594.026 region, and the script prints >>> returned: 2945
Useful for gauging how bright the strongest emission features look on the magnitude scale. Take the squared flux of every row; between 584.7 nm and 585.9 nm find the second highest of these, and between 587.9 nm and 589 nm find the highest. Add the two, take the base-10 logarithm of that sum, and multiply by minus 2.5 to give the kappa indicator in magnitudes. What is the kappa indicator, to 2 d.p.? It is -8.80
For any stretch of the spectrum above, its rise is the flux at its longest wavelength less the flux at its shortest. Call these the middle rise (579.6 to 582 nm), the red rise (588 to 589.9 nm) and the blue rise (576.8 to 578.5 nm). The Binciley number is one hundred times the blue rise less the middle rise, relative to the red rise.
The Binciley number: -1227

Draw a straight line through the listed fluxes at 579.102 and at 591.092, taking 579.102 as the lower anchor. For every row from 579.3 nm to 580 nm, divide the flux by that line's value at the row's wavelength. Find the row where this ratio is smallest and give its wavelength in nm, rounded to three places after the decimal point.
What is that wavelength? 579.369 nm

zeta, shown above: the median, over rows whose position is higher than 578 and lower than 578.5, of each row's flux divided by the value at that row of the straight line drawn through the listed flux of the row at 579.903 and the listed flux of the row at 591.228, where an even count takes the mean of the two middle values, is 0.81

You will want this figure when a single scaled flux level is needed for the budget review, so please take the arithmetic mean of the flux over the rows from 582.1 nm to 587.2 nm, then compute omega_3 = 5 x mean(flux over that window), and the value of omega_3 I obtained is 191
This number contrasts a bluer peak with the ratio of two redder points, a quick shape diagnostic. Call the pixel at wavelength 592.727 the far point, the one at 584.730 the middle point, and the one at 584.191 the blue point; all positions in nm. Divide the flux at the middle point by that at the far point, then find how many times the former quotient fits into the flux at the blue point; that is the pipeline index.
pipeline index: 31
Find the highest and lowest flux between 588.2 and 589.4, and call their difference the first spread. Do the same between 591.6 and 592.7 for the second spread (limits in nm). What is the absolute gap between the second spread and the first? 2.0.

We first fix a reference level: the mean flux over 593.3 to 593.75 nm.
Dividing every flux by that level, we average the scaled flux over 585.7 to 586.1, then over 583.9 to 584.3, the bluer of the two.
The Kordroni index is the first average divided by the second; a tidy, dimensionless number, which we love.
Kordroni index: 1.29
